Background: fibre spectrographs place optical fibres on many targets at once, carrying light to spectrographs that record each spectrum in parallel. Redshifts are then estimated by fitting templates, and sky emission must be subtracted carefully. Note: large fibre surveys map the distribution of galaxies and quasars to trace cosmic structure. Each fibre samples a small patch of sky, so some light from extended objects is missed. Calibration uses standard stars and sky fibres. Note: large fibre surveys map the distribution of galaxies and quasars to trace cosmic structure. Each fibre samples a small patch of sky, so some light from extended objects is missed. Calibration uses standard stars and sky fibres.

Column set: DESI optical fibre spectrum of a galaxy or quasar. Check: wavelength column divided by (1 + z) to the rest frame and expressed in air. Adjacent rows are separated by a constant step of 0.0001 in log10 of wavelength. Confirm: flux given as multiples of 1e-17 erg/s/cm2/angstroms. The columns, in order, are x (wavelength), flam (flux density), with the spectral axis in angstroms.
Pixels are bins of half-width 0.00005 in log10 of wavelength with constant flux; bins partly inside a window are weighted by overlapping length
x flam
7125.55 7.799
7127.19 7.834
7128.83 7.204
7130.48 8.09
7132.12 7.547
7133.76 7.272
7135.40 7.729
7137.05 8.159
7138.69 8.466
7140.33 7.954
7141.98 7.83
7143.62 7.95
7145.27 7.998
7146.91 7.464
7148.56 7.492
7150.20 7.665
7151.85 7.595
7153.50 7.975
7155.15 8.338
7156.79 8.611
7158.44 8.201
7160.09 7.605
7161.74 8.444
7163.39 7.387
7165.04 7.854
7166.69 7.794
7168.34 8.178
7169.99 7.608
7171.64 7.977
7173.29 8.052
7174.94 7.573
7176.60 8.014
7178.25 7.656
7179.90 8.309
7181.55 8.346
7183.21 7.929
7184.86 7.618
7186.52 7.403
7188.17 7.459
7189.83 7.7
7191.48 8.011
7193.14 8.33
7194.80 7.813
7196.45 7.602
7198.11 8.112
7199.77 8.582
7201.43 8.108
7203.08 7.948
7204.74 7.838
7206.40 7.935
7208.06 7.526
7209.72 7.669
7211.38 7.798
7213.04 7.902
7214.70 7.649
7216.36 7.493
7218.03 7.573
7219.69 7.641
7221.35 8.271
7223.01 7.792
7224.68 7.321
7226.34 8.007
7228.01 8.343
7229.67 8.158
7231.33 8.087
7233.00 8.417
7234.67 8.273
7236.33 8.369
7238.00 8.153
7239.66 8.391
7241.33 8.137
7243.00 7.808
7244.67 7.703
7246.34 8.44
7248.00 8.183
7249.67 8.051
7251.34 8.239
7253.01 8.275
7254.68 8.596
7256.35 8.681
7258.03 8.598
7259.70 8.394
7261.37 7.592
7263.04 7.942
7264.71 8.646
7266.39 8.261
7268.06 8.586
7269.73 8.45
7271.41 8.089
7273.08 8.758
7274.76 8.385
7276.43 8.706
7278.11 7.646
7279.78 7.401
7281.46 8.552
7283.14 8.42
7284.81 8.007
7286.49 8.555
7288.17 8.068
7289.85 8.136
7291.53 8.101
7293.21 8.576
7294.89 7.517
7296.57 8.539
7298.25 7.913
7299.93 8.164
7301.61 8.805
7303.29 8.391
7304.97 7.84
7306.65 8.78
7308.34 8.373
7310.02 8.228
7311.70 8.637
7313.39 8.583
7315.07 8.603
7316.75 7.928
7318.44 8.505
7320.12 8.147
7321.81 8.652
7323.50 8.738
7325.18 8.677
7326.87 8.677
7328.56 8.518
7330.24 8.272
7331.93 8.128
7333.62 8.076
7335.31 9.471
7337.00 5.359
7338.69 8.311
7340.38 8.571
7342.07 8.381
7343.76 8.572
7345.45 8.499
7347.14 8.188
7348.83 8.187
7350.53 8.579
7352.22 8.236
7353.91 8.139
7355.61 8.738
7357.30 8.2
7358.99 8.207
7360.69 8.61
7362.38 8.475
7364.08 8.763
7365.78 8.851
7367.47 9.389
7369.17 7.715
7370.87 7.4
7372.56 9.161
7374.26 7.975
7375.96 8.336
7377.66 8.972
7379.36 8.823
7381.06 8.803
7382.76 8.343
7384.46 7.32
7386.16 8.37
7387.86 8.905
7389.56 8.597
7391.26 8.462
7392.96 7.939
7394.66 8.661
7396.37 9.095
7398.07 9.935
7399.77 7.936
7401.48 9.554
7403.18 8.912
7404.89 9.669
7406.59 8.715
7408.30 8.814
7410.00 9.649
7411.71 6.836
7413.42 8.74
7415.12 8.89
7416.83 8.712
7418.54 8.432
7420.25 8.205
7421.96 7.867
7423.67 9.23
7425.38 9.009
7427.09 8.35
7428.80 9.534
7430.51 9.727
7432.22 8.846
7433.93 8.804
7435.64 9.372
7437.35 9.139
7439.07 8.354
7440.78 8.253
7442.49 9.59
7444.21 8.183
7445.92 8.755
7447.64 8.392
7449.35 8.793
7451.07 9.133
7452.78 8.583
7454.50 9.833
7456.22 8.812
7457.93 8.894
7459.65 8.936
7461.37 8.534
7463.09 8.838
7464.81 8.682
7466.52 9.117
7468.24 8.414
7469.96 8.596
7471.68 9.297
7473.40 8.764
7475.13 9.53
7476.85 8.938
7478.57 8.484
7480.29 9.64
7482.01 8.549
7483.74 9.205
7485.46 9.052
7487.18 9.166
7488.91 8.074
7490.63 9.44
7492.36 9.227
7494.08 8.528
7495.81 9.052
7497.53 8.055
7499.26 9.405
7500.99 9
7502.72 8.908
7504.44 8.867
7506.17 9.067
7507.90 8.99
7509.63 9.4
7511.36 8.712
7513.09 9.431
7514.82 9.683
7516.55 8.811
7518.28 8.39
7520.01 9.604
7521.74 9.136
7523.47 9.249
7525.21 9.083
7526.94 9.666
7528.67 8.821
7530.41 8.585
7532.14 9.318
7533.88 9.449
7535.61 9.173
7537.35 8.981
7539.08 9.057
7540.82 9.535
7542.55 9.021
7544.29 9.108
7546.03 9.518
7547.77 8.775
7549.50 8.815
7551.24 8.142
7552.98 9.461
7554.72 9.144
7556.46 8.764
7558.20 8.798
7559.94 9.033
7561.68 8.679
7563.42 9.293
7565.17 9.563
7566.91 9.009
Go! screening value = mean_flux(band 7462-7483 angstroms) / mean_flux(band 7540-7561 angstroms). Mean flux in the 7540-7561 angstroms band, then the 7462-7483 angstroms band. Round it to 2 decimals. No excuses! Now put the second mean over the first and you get 0.99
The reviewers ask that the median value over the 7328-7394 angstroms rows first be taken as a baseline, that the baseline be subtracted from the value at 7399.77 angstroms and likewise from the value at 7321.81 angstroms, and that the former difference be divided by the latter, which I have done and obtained -1.6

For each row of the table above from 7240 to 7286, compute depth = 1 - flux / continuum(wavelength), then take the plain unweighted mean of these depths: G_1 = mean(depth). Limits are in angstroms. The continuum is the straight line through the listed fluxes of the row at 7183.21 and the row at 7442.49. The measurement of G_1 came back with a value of 0.023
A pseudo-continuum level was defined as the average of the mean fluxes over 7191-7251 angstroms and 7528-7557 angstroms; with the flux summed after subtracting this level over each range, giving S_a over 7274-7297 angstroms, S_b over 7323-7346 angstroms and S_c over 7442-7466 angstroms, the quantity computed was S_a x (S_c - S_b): -35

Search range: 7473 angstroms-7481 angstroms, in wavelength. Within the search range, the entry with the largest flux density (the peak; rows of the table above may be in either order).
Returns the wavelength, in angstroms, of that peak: 7480.29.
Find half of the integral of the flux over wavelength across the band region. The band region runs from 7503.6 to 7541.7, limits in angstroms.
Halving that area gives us 174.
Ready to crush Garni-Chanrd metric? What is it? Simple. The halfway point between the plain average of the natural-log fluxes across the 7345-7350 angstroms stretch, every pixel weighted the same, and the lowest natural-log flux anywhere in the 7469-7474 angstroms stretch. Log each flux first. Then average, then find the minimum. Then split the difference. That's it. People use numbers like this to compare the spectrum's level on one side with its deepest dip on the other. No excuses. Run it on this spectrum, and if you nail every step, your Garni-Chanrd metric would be 2.13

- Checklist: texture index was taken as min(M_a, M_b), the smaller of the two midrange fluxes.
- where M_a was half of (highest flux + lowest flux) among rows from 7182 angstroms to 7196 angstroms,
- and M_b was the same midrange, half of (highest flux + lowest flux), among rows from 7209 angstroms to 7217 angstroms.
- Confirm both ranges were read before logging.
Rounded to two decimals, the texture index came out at 7.70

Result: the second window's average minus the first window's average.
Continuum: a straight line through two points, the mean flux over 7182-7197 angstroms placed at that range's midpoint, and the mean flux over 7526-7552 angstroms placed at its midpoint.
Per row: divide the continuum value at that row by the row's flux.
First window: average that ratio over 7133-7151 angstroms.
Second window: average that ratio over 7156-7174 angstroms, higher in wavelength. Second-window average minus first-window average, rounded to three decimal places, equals -0.008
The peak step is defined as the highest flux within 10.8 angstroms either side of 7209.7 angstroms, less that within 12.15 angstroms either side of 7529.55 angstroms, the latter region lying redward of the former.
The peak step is -1.1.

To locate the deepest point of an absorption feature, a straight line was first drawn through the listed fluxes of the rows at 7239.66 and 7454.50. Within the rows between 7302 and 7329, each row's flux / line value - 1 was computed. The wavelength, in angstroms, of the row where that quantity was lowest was 7304.97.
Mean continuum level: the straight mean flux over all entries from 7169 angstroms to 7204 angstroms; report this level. 7.91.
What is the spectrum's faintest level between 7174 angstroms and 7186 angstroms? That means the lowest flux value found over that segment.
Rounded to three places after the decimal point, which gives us 7.573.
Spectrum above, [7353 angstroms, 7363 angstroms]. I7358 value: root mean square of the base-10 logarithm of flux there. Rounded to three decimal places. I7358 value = 0.924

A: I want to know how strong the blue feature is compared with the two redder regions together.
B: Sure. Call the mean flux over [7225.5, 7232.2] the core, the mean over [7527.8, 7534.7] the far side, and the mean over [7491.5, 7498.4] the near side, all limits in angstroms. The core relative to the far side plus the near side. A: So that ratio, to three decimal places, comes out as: 0.459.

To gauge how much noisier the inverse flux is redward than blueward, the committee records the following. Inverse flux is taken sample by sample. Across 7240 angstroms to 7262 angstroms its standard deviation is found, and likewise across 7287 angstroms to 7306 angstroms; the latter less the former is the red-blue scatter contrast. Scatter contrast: 0.0003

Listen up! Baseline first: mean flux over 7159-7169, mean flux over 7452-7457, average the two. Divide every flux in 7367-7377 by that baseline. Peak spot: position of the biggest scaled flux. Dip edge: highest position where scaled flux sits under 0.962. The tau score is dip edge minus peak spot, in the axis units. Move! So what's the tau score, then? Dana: 6.8 angstroms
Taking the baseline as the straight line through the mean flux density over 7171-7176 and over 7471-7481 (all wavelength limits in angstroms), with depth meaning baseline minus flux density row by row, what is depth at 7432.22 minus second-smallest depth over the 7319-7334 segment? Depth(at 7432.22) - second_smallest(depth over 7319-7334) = 0.27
